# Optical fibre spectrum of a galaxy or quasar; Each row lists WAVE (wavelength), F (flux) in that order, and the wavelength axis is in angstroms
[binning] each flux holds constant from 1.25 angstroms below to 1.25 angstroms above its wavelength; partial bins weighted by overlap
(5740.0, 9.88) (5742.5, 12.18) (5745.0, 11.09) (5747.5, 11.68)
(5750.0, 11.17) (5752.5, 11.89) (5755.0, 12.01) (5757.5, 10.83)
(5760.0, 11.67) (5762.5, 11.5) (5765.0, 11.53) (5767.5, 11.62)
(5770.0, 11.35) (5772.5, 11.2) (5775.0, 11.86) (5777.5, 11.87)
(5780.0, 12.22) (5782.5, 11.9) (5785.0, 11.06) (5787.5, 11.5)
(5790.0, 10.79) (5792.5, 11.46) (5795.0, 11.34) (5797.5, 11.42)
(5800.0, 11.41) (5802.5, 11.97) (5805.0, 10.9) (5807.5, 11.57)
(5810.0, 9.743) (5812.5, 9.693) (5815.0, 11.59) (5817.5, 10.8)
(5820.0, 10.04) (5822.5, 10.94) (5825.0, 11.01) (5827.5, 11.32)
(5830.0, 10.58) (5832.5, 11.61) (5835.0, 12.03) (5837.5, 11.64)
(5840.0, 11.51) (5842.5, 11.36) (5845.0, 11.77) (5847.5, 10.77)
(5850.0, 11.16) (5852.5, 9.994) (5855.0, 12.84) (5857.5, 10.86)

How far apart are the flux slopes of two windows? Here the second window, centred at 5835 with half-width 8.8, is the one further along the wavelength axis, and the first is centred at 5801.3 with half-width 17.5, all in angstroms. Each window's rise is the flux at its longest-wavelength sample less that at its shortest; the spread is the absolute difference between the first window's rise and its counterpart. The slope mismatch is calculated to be 0.3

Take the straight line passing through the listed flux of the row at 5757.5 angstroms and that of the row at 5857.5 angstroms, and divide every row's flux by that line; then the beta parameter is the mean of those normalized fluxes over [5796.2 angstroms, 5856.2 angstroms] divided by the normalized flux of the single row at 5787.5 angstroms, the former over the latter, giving 0.969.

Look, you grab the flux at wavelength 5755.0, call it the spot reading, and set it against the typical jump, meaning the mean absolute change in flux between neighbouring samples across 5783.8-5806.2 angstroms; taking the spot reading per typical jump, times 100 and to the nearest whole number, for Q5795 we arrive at 2625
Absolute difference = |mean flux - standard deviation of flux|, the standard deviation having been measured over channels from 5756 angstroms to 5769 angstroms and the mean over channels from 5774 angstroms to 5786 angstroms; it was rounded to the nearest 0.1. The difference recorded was 11.5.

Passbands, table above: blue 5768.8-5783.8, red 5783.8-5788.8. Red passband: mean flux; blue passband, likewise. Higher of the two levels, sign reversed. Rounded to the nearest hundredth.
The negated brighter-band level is -11.73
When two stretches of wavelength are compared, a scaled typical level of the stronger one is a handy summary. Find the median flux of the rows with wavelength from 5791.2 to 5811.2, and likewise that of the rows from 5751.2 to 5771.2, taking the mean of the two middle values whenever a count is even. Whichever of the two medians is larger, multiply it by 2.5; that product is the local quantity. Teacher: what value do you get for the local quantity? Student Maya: 28.94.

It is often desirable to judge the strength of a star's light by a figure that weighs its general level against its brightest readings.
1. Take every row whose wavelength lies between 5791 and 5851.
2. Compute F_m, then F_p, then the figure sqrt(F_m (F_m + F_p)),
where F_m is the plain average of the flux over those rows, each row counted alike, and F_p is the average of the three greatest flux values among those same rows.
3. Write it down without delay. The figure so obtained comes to 16.0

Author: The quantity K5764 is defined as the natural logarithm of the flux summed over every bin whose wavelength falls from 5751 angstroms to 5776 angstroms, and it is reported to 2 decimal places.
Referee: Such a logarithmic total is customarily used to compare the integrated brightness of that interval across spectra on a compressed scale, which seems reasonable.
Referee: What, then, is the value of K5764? 4.75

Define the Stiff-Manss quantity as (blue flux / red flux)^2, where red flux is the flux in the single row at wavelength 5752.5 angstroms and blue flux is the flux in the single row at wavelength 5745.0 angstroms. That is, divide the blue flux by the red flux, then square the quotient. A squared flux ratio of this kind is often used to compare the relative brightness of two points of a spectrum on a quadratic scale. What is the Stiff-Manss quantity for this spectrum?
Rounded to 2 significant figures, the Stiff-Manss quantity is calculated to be 0.87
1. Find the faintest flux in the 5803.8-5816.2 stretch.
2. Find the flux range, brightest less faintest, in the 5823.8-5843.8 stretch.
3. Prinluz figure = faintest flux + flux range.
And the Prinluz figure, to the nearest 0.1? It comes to 11.1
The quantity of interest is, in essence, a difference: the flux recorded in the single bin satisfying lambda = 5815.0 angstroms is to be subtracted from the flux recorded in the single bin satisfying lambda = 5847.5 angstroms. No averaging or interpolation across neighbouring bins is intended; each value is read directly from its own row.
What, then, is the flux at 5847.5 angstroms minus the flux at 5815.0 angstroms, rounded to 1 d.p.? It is -0.8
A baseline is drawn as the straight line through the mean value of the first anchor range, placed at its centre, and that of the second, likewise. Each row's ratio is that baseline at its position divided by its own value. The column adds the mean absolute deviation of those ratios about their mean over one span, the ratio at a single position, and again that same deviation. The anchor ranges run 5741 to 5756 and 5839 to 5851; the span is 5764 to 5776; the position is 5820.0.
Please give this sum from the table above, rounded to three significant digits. 1.17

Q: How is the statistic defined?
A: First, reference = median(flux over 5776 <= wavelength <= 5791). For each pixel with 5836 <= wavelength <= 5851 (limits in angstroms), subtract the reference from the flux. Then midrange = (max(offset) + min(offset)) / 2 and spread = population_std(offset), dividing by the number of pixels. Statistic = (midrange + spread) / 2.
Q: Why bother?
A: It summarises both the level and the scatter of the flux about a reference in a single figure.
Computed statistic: -0.042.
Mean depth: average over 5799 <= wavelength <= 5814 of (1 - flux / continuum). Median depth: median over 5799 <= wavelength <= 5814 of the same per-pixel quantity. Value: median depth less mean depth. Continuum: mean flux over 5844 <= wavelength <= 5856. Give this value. -0.024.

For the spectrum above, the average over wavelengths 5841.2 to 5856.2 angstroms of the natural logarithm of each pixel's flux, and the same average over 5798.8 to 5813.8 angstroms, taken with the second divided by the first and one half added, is 1.48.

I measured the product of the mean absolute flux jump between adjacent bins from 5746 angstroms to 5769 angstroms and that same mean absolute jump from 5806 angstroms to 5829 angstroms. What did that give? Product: 0.378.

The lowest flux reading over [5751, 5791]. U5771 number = 10.79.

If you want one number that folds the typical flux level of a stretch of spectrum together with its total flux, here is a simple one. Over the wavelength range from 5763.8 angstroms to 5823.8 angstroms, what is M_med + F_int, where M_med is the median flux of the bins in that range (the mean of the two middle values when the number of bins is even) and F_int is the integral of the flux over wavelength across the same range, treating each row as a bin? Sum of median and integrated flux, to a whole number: 686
